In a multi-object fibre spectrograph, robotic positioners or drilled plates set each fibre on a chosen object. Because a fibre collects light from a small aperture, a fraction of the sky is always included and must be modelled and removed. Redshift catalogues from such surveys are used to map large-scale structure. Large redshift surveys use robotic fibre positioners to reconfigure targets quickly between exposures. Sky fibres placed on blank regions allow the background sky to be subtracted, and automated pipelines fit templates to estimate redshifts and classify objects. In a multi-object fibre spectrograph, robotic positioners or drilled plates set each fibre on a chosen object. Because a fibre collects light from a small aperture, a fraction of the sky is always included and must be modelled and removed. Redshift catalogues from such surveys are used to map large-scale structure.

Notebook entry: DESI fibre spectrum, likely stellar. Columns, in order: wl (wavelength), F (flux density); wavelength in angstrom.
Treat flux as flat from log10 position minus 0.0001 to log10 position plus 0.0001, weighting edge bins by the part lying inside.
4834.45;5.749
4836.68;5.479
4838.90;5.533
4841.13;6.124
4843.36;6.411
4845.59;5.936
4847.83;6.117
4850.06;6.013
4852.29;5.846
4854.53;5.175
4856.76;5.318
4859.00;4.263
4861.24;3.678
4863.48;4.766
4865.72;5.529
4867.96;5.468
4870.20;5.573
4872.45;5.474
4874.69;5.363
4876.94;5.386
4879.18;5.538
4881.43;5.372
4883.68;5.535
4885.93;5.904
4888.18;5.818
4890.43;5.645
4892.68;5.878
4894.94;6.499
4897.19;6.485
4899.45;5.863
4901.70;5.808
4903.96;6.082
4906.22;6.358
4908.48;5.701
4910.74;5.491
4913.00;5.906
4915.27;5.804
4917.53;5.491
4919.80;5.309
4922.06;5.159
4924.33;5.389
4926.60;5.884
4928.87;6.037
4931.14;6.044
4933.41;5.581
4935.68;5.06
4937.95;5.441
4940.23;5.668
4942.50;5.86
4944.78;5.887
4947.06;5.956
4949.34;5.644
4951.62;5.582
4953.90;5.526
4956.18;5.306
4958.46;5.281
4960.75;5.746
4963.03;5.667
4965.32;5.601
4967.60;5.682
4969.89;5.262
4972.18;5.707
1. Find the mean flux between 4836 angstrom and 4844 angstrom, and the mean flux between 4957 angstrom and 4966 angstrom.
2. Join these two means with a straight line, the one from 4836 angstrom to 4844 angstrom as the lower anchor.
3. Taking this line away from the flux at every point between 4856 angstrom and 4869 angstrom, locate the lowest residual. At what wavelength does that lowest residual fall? 4861.24 angstrom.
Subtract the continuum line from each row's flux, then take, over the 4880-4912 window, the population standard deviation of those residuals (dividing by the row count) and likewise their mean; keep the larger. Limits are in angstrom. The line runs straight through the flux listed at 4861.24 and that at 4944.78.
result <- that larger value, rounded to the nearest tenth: 1.3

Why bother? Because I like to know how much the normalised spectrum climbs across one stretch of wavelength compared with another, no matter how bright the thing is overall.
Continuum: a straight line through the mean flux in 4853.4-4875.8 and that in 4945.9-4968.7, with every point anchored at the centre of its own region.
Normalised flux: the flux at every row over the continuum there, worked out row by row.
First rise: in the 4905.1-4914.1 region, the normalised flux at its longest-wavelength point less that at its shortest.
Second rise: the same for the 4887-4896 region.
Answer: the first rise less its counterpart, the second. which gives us -0.22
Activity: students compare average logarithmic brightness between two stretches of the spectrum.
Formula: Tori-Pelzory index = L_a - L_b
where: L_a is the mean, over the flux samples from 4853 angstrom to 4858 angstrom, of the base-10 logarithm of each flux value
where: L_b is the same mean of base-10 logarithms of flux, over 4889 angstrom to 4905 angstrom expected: -0.06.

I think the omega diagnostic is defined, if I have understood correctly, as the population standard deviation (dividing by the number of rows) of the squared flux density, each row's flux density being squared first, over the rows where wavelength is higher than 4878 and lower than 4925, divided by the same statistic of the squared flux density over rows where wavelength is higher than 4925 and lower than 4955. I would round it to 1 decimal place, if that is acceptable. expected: 1.4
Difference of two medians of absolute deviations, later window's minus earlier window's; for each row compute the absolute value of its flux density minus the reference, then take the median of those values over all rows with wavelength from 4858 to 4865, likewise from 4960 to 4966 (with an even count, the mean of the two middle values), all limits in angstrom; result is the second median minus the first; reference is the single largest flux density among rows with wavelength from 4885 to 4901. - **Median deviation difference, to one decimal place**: -1.4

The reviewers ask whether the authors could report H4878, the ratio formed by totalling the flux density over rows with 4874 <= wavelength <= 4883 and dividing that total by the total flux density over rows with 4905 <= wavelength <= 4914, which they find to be 0.92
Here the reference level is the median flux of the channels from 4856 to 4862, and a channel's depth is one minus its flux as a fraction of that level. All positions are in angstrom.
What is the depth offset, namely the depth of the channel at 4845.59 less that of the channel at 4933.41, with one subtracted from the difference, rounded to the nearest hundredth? -1.08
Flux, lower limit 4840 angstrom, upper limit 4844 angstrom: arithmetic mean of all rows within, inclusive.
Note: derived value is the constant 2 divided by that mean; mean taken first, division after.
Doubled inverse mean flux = 0.32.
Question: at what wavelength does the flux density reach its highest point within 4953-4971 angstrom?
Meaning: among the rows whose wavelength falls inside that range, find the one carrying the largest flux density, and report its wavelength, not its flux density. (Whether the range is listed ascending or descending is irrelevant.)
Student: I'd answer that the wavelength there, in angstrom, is 4960.75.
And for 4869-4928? 4894.94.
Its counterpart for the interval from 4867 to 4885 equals 4870.20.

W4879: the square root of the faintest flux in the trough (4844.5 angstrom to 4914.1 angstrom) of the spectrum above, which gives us 1.92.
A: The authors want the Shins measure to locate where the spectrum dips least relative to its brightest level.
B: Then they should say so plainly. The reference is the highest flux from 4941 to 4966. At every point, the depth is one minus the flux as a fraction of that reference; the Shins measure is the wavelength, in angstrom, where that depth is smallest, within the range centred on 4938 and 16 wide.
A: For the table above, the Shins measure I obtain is 4931.14 angstrom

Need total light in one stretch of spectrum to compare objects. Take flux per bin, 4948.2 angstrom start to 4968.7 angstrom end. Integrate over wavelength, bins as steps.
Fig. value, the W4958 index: 114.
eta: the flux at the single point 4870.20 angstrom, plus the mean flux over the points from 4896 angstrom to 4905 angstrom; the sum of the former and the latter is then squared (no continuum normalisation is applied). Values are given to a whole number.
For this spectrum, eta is 135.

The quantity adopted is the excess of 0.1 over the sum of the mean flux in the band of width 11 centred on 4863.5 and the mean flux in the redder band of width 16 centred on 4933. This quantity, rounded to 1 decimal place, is -10.3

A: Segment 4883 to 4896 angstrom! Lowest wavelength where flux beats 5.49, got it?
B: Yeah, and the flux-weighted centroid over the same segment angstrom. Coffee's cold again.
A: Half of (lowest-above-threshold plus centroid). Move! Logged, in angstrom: 4886.6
